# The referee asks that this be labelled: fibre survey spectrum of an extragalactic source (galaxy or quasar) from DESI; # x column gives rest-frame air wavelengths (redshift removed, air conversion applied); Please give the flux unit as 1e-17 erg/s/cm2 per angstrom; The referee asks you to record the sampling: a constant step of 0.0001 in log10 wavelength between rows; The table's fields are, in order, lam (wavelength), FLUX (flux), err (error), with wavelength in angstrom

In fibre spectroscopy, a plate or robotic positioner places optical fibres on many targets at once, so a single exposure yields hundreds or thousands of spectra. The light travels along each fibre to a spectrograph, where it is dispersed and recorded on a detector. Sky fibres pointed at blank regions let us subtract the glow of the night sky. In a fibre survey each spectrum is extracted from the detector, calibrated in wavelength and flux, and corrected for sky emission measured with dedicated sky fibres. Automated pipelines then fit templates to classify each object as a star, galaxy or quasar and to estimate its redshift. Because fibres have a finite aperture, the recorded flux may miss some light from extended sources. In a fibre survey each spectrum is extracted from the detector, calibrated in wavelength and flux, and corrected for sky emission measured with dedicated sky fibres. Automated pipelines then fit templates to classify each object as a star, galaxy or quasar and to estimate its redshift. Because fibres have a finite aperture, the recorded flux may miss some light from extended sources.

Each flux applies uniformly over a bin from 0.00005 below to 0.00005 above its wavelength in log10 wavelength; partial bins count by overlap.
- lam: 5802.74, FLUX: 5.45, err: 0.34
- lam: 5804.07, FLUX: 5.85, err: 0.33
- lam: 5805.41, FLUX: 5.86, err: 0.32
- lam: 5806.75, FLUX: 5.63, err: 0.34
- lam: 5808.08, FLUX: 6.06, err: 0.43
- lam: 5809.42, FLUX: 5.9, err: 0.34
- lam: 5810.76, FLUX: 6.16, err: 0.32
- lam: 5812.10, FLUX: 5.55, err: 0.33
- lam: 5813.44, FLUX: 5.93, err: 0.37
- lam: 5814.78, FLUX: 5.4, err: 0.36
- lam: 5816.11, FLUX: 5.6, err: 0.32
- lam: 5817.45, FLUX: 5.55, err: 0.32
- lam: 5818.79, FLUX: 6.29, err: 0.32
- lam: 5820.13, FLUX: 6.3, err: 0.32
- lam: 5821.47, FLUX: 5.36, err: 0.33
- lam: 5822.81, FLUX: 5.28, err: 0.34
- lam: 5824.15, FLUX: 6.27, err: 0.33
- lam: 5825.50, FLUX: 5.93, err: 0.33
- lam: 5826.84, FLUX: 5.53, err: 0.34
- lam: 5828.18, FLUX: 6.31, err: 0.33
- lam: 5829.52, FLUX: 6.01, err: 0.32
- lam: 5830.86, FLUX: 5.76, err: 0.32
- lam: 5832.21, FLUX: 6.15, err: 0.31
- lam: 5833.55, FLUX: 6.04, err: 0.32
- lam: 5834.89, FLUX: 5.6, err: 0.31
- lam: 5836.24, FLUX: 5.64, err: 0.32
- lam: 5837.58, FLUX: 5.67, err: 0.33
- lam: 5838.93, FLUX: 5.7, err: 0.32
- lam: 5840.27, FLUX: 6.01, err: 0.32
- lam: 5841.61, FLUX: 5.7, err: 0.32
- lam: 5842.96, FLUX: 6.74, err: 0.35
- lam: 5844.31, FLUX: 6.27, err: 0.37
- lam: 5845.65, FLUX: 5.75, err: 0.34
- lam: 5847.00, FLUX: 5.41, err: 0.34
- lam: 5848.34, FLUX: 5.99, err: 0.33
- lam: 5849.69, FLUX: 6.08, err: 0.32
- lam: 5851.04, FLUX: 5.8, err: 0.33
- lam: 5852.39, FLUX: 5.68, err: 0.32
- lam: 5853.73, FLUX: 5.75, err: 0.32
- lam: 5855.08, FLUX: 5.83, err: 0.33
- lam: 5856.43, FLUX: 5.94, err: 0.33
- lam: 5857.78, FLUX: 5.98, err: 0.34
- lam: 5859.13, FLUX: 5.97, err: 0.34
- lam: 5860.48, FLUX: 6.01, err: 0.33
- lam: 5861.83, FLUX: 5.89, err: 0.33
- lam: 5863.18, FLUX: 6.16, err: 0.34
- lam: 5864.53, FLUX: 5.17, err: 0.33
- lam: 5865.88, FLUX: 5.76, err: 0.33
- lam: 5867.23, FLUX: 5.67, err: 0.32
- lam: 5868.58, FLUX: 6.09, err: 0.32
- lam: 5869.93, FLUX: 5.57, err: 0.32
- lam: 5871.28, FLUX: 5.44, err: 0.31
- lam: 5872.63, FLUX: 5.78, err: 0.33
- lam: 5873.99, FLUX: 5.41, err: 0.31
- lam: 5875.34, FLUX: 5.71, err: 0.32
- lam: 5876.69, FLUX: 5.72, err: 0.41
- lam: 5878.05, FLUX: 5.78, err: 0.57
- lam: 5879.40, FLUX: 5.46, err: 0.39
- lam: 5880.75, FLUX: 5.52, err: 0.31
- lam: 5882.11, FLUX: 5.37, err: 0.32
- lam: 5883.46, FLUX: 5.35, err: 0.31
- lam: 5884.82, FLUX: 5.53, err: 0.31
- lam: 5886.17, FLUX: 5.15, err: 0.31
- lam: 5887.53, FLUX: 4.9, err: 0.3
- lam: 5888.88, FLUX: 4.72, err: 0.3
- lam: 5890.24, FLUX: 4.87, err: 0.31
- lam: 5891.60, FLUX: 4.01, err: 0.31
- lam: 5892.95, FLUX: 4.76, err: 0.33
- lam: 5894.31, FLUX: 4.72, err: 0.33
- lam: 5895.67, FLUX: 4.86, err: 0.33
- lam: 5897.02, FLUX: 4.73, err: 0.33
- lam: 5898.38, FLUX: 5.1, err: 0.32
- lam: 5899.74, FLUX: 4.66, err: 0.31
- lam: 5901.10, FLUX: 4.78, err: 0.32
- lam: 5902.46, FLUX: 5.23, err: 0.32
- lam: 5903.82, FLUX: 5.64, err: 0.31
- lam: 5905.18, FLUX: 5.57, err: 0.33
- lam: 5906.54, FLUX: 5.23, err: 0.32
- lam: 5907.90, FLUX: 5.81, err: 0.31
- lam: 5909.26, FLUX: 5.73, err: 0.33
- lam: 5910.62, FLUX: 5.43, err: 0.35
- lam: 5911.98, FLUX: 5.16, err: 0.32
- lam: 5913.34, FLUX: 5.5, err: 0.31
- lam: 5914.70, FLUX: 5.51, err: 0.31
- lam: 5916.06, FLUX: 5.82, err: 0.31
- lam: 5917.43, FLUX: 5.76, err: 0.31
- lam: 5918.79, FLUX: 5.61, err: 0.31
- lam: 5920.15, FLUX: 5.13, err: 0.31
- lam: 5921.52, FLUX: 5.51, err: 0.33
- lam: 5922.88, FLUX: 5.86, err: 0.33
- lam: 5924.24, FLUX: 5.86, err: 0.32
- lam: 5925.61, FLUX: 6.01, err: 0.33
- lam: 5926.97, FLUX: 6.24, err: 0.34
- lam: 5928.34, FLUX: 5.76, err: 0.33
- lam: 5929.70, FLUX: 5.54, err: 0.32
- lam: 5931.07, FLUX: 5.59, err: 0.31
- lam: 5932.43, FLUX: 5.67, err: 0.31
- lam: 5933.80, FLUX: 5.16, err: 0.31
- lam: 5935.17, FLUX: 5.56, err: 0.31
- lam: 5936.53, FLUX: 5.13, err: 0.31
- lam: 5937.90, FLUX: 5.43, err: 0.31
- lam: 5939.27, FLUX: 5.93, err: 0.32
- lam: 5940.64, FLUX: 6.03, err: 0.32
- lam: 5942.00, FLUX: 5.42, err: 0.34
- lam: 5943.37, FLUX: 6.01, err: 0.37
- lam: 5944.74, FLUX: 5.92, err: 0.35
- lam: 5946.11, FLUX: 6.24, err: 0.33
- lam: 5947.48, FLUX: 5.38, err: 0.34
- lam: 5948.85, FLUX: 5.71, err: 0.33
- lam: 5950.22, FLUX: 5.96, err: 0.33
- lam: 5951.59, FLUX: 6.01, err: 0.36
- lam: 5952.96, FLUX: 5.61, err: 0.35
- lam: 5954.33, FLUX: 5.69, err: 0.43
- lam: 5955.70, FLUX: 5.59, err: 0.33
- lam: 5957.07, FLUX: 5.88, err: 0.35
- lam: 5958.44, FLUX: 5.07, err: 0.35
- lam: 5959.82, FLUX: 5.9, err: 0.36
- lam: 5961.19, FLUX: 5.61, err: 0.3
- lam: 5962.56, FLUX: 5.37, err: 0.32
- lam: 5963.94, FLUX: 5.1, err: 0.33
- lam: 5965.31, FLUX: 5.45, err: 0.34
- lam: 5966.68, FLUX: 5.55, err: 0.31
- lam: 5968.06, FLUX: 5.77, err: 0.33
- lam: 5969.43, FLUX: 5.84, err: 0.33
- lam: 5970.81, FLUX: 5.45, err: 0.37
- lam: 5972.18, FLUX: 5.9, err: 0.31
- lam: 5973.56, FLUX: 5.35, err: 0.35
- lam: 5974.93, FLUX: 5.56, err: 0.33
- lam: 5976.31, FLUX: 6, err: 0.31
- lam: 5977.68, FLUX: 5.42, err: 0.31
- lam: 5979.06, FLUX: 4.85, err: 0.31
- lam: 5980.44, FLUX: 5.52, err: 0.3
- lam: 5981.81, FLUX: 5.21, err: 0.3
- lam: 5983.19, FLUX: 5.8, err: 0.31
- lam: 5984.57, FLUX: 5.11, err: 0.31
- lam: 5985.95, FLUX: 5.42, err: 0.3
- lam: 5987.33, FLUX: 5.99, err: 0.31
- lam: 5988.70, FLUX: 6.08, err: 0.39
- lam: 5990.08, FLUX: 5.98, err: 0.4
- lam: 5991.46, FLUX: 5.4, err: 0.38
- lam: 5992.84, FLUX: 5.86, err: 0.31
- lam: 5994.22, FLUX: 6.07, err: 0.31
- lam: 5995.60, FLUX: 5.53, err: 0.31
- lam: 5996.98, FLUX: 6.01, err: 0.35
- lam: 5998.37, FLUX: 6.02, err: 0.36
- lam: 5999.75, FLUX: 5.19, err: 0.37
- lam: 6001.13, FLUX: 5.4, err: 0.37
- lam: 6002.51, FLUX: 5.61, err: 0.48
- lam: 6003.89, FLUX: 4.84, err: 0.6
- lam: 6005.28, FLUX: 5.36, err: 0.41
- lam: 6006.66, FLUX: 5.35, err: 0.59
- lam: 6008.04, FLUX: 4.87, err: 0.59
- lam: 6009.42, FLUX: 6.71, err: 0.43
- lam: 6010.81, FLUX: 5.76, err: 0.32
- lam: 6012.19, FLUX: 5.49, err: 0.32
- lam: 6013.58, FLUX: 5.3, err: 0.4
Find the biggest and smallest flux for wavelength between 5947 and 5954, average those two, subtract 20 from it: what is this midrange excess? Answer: -14.3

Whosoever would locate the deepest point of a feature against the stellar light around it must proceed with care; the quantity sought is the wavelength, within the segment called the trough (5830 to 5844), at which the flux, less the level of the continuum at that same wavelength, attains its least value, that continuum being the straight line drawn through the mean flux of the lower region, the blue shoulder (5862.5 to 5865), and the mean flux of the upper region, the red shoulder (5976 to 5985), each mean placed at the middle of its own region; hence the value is 5834.89 angstrom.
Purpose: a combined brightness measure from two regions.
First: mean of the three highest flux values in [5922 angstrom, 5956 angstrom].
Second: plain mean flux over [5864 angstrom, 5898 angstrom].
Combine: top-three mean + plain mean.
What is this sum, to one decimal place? 11.5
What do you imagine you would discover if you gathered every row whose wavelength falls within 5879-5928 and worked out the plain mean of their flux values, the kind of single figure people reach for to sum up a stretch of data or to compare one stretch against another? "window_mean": 5.31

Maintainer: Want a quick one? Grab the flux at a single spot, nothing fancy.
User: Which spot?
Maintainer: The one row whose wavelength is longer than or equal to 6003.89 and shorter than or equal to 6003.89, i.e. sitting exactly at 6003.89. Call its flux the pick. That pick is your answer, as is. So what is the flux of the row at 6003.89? 4.84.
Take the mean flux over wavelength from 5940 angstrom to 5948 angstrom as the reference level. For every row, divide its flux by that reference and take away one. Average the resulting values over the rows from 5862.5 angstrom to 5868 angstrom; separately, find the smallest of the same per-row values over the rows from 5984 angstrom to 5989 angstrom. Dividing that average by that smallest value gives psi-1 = 0.20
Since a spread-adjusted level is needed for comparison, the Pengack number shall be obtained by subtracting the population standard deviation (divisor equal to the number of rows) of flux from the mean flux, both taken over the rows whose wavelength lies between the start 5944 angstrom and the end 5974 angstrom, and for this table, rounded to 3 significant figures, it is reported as 5.36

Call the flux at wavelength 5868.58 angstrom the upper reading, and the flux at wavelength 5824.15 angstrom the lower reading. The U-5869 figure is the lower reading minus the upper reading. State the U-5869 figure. 0.18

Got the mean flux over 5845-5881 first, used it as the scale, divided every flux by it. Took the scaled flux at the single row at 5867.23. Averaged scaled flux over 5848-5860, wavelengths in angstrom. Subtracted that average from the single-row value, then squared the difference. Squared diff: 0.001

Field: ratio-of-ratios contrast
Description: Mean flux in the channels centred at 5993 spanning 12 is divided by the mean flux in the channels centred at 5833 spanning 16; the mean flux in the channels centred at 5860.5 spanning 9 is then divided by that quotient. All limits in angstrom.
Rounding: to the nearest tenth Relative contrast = 5.9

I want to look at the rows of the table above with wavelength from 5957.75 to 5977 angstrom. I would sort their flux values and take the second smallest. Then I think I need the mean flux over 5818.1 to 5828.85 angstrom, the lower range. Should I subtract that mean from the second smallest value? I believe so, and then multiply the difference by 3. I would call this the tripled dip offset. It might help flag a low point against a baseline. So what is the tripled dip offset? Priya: -2.4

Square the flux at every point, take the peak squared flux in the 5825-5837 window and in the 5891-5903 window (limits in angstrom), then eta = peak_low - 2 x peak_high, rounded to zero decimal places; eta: -15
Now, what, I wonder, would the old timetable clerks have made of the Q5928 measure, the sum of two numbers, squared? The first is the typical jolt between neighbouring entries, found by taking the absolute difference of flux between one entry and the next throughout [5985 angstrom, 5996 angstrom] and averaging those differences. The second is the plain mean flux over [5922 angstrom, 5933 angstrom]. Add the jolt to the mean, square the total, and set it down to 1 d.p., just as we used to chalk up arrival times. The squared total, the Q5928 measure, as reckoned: 38.2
